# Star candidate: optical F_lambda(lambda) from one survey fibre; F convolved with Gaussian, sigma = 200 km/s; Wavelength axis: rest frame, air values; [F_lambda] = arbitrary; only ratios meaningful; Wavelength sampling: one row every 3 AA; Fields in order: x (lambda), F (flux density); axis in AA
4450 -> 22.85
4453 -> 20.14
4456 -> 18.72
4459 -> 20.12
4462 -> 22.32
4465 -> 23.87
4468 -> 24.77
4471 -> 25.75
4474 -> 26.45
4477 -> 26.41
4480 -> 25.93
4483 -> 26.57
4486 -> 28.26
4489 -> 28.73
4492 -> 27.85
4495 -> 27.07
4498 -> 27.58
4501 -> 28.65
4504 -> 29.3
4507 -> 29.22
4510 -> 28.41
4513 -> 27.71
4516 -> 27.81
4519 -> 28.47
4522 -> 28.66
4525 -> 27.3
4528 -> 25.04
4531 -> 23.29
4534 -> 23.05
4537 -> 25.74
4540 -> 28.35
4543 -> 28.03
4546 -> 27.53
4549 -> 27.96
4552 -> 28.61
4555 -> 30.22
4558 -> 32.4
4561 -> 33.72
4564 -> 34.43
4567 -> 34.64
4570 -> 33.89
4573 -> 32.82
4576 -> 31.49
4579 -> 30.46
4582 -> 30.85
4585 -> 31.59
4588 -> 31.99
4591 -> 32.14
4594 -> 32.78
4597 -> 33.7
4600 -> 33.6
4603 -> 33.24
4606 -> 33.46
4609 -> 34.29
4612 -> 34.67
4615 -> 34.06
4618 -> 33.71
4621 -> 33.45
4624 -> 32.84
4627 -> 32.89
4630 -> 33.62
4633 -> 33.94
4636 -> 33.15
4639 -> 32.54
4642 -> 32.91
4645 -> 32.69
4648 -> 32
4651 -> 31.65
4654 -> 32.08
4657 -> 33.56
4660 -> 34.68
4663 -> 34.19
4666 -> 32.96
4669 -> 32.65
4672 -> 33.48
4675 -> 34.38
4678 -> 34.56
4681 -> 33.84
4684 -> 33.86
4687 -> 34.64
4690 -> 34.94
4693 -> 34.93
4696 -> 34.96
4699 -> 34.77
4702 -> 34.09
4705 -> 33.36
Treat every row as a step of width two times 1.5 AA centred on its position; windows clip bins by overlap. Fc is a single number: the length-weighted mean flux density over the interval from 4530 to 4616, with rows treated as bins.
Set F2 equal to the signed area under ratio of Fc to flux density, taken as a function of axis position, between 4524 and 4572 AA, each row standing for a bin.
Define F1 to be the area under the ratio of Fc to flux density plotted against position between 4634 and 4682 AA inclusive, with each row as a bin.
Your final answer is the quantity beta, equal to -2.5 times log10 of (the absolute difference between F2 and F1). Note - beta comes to -2.15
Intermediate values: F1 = 45.1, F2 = 52.3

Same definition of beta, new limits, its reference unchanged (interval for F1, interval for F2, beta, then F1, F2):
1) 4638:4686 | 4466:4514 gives -2.48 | 45.0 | 54.8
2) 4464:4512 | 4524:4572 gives -1.12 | 55.1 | 52.3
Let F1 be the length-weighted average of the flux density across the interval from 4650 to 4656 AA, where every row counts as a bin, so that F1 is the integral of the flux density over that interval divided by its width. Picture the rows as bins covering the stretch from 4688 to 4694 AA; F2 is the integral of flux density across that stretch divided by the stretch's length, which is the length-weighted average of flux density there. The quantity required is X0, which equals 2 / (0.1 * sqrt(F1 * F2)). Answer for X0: 0.60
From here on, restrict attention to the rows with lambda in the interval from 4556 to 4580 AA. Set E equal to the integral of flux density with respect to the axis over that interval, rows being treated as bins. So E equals 791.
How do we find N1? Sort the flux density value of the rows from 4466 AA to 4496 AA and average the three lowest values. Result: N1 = 25.5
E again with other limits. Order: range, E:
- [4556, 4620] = 2114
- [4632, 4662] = 988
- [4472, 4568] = 2706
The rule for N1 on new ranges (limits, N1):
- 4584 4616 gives 31.9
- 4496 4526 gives 27.5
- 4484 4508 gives 27.5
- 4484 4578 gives 23.8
